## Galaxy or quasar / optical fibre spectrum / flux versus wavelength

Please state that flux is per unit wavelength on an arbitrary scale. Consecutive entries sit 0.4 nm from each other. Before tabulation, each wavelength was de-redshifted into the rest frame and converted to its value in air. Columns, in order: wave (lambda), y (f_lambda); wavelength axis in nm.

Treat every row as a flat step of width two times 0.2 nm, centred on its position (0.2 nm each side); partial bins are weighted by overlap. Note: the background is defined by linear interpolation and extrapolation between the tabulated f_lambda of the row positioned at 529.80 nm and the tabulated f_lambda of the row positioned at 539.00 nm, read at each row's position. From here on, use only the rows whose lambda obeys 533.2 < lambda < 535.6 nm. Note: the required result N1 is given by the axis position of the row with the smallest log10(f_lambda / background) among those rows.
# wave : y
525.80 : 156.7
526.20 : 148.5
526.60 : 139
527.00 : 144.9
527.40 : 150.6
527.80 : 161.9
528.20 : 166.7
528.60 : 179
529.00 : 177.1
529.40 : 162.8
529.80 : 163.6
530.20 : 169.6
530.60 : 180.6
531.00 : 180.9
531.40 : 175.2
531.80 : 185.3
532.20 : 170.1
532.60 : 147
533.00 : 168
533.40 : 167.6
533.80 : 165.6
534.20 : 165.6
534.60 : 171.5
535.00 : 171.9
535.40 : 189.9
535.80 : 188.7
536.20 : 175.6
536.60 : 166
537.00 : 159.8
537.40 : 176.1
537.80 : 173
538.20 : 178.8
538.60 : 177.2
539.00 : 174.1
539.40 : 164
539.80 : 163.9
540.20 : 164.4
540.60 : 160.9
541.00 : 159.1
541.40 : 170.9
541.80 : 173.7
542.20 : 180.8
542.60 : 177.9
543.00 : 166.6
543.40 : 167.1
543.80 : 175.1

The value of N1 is 534.20 nm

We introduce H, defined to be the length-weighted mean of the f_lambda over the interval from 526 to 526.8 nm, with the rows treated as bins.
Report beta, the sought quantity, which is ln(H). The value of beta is 4.97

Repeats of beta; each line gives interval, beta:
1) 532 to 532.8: 5.07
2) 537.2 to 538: 5.16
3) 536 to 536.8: 5.14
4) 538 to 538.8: 5.18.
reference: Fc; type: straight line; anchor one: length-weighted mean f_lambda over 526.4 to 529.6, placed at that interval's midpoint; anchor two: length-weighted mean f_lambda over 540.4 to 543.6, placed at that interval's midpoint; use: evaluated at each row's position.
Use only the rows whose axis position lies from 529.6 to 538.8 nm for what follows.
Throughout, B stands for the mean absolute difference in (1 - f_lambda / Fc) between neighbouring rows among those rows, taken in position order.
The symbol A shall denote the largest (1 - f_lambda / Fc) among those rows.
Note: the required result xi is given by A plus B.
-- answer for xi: 0.15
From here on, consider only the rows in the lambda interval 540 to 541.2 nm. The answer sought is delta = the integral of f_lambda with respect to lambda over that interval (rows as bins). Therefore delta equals 194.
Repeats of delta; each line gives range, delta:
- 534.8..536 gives 220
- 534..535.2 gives 204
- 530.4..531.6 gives 215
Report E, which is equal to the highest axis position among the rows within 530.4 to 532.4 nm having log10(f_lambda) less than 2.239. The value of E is 532.20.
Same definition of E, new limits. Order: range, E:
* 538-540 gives 539.80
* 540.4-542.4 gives 541.40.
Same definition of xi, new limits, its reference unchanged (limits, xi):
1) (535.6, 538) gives 0.10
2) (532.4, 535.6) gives 0.14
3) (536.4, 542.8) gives 0.09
